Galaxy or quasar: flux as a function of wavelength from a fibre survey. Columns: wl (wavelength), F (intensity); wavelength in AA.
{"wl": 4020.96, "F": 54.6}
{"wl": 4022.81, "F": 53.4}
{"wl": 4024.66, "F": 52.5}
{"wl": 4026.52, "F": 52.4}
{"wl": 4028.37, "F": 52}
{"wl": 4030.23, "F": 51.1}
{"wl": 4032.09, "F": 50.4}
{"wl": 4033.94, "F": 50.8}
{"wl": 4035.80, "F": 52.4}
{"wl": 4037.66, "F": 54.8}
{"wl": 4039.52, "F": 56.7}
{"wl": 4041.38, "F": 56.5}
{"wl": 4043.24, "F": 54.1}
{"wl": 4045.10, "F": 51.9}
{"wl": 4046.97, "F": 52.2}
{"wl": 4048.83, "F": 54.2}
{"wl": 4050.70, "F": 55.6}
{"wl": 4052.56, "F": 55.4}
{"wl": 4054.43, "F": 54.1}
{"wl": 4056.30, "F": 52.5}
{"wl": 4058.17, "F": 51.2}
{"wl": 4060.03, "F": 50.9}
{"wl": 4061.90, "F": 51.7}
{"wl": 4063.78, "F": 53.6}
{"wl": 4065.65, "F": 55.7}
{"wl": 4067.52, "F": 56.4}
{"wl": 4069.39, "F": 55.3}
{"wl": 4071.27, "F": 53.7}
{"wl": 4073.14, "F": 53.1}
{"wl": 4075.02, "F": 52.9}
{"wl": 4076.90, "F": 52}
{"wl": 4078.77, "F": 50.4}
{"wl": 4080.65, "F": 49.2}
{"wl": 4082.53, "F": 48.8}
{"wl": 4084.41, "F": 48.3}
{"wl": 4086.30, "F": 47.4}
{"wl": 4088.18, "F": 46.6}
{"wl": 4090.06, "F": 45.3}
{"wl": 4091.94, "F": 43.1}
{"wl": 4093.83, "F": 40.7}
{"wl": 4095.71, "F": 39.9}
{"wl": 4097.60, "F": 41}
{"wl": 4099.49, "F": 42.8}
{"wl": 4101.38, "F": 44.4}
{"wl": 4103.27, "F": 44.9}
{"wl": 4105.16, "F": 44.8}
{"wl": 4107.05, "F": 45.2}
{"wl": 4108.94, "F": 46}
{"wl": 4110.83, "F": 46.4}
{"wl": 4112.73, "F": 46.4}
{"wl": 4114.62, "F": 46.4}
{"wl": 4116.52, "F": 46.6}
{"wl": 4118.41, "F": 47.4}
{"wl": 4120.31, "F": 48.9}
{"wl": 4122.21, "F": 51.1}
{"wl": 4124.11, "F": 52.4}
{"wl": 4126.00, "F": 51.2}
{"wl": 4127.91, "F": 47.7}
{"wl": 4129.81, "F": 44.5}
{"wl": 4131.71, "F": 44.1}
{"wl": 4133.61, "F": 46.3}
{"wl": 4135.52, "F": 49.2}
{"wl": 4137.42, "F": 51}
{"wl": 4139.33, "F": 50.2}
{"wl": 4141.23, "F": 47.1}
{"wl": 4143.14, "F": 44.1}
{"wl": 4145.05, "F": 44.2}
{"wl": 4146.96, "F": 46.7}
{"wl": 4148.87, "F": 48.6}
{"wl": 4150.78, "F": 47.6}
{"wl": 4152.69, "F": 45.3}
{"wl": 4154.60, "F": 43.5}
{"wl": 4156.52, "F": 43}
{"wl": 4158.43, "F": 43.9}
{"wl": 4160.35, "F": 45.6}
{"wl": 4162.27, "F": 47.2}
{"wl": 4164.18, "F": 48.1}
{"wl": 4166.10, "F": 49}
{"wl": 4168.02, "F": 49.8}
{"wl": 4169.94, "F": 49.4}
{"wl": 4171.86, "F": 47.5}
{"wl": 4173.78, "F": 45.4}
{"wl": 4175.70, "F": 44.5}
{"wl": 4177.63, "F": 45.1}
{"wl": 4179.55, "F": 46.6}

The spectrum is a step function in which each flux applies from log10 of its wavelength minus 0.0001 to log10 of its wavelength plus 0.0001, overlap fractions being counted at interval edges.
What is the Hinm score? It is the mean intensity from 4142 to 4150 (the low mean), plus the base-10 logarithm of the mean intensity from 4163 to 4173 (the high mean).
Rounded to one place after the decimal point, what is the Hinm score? 47.6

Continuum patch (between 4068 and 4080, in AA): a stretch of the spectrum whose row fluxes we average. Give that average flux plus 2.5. 55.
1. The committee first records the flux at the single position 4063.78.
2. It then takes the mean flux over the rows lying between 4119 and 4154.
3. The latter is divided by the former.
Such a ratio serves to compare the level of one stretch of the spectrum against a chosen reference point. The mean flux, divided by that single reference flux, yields 0.89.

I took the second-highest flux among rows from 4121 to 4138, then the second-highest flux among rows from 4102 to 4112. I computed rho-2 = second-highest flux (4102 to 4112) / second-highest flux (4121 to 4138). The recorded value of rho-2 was 0.90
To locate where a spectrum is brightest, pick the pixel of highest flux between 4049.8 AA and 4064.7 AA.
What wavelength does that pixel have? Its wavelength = 4050.70 AA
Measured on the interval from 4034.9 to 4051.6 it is 4039.52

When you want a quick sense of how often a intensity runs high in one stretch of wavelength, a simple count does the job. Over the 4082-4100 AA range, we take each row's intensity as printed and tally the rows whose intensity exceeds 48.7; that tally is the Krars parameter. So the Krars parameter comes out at 1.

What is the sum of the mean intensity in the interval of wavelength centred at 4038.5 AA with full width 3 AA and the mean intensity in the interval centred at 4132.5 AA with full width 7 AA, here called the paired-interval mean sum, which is 102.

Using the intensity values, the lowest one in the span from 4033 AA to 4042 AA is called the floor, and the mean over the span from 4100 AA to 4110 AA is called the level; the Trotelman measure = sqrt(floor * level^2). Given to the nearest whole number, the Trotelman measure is 321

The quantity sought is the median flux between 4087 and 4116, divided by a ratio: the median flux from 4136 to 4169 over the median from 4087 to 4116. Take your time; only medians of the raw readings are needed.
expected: 43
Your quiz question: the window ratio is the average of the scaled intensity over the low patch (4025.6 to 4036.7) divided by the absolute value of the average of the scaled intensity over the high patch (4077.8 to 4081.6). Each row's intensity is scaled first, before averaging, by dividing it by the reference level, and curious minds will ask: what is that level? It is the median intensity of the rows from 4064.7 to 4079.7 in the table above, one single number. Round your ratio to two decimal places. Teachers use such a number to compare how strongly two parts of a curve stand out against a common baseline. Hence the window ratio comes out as 1.03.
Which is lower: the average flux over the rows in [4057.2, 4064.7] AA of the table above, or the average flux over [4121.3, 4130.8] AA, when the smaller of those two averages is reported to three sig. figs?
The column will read 49.4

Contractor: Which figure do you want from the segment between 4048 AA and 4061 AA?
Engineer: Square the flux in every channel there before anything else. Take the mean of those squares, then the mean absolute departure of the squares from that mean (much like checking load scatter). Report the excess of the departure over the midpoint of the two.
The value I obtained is -1342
